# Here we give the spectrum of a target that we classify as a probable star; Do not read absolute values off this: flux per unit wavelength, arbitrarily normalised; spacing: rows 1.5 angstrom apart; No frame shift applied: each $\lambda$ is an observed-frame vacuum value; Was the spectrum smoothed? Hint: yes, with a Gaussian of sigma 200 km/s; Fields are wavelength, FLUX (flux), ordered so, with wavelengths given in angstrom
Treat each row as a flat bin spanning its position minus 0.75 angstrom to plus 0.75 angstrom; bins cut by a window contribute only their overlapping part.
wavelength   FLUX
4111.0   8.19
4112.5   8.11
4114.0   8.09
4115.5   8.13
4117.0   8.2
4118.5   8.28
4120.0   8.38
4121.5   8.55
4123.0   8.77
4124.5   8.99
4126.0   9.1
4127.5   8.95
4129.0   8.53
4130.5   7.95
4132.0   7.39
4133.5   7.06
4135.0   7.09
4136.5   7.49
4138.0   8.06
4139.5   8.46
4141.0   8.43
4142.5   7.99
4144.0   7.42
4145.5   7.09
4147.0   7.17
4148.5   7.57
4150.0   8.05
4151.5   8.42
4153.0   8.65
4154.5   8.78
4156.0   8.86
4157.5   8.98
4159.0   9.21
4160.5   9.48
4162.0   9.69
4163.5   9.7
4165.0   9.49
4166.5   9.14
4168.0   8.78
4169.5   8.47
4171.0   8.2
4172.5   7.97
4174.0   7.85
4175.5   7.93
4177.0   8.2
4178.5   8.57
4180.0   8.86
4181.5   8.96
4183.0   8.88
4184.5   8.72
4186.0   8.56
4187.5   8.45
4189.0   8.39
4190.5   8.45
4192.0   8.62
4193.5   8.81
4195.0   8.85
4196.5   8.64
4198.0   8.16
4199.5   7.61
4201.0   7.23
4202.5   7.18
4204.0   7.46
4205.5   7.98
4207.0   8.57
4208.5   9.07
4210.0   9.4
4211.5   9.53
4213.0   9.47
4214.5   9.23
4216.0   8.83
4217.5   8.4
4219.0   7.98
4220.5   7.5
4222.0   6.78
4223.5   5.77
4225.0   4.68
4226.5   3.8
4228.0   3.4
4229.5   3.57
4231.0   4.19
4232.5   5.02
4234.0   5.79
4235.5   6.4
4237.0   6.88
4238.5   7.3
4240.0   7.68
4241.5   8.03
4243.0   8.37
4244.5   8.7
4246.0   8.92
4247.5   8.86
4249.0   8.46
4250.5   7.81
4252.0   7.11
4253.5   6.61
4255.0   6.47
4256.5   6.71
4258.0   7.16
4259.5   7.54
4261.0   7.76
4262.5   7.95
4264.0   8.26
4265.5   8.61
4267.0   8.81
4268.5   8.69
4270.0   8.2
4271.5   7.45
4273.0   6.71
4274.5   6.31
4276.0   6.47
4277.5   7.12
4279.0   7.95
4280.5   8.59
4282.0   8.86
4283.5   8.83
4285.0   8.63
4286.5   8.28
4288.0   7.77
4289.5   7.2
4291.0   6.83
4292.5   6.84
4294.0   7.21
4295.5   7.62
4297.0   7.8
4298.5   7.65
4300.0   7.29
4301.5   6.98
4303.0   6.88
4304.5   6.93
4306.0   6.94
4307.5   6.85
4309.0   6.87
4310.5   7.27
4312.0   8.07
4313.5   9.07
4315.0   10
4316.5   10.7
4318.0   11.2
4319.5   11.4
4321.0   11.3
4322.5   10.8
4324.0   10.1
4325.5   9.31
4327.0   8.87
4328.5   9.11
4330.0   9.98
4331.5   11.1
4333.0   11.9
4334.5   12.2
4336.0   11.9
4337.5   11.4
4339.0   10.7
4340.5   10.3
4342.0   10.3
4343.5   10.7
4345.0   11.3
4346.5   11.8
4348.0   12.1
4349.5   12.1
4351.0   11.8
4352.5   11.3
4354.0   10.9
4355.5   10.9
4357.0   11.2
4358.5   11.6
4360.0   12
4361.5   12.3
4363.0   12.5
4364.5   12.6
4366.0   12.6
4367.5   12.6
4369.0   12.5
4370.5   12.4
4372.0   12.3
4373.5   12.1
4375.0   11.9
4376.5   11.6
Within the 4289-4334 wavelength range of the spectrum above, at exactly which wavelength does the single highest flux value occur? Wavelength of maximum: 4333.0 angstrom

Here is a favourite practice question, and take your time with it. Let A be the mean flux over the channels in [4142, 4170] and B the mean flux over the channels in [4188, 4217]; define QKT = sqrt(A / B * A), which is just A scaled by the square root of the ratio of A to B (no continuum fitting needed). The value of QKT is 2.94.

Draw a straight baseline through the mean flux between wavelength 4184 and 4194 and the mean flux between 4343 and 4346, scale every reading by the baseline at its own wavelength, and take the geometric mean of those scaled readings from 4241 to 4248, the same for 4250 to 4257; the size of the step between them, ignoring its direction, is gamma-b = 0.18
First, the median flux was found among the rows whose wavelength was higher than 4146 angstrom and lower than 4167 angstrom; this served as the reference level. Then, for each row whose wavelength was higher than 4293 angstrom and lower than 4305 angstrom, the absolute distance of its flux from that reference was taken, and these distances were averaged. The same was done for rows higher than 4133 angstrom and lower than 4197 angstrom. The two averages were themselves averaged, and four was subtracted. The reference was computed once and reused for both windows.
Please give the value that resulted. -2.87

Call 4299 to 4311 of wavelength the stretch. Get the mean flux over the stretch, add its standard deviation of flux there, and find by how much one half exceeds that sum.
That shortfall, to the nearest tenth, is -6.7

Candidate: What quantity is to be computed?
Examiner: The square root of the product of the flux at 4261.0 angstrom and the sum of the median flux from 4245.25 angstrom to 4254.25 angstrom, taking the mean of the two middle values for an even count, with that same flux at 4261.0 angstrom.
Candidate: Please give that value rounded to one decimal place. 11.1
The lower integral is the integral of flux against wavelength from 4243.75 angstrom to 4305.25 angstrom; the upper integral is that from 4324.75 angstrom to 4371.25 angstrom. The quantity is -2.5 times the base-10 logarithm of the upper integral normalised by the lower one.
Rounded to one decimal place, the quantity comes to -0.1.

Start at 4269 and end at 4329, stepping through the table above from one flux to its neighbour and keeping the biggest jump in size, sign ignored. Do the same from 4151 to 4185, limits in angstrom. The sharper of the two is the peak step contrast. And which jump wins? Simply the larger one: 1.00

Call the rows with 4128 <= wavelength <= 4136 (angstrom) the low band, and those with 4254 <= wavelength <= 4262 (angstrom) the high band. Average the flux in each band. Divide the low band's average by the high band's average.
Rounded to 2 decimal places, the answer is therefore 1.07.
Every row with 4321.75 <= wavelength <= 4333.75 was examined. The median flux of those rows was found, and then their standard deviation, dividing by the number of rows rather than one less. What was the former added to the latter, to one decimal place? 11.0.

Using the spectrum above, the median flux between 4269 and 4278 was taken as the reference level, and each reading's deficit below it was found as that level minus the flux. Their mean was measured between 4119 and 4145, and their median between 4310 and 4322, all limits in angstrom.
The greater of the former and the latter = -1.2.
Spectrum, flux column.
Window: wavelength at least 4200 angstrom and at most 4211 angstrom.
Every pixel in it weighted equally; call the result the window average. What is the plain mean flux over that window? 8.1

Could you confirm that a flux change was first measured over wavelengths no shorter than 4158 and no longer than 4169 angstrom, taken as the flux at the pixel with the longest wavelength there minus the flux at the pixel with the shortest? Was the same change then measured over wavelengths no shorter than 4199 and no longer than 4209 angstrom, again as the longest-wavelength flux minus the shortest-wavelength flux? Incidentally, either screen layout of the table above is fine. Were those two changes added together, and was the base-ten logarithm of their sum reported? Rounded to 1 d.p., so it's 0.0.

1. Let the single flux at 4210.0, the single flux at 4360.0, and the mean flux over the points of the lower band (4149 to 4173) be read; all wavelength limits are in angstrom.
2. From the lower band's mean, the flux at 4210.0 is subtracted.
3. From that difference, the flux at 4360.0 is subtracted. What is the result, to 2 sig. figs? -13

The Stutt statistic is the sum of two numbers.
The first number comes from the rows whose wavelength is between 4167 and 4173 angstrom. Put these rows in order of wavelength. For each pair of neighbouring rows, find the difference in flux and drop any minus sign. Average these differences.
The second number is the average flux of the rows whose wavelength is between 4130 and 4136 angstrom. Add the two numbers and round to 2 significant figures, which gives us 7.6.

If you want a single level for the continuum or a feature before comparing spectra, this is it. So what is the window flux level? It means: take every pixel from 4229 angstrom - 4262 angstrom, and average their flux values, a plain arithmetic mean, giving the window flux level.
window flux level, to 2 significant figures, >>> 7.1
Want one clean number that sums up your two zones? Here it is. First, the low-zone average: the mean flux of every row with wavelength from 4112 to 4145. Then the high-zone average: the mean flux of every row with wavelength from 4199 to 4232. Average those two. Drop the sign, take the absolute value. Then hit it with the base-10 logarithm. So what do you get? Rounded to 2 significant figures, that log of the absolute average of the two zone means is 0.88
